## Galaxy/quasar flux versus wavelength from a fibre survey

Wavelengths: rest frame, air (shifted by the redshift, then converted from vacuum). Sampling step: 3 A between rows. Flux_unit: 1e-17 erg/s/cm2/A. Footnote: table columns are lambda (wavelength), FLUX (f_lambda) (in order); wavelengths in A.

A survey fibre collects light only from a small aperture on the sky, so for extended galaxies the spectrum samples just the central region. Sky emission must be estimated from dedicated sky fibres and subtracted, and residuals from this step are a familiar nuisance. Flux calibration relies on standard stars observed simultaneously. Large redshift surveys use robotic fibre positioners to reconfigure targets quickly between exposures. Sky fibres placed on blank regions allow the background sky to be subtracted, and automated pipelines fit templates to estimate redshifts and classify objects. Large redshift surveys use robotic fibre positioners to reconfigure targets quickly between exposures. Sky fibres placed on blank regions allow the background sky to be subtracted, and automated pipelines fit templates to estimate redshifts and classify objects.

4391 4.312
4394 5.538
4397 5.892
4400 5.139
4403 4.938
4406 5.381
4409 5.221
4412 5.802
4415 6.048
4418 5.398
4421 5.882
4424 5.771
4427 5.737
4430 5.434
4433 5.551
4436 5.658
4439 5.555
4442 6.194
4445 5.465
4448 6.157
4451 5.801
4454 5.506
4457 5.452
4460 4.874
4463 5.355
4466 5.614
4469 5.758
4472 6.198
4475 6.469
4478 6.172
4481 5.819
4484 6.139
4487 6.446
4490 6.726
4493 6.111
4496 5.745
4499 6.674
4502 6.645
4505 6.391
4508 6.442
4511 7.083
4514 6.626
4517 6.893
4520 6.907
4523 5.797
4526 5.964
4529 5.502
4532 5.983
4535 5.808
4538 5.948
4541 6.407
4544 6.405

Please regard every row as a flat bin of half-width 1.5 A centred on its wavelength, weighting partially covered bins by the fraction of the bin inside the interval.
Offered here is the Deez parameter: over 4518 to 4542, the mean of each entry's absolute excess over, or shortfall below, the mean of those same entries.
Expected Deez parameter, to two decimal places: 0.31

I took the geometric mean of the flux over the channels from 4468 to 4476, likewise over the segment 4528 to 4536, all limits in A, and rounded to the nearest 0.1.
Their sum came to 11.9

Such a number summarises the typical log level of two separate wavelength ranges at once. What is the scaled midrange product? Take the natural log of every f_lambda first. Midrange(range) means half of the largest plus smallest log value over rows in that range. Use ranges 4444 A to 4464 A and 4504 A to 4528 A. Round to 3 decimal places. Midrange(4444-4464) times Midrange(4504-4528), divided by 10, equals 0.316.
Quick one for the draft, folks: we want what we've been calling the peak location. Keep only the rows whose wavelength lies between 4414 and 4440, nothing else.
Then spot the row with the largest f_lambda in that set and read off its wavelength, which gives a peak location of 4415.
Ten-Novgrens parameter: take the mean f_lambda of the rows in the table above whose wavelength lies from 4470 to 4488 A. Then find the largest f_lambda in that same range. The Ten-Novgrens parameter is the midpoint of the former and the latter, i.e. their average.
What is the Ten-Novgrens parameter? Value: 6.3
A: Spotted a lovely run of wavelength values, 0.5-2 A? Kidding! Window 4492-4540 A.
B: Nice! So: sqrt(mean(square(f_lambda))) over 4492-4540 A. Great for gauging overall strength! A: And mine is 6.30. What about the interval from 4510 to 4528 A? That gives 6.56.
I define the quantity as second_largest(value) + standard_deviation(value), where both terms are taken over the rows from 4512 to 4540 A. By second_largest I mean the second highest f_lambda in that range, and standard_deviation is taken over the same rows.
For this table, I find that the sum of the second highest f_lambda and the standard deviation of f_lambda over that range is 7.4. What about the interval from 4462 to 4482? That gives 6.6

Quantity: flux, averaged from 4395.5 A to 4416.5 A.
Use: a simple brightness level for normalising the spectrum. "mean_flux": 5.5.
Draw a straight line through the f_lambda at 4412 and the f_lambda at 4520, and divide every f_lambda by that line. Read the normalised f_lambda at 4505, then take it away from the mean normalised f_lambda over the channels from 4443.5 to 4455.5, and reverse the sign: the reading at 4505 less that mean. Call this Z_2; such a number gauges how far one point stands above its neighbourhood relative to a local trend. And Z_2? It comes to 0.02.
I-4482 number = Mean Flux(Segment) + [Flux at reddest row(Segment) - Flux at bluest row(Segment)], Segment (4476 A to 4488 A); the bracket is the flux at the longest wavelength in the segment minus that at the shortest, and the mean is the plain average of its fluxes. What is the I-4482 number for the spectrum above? 6.4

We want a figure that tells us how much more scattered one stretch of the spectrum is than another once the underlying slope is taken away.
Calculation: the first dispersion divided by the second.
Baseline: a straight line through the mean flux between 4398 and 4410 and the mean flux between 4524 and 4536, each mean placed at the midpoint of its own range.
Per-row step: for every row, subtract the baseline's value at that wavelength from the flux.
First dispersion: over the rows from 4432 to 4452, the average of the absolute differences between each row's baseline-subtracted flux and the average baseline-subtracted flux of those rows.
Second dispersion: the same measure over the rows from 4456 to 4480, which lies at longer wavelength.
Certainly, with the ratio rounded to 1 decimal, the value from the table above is 0.6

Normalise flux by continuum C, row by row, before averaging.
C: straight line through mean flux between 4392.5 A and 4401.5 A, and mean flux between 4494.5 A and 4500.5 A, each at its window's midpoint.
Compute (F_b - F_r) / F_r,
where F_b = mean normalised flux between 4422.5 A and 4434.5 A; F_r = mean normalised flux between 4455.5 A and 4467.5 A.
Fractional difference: 0.10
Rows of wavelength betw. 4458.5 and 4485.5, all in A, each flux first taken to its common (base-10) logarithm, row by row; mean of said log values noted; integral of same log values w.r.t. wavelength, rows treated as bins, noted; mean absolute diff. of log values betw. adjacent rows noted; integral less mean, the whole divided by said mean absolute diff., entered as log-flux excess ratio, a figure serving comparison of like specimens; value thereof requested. 826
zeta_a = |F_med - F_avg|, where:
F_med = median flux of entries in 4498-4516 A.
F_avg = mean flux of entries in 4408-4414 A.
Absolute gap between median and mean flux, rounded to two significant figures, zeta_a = 1.1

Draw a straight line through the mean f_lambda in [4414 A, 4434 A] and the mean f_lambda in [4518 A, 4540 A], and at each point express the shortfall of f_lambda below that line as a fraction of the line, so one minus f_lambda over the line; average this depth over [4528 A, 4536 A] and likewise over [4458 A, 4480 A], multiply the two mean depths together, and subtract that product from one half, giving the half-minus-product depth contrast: 0.500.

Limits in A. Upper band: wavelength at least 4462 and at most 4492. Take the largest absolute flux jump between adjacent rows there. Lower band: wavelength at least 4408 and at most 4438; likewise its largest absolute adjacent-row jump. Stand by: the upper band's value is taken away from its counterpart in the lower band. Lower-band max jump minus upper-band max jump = 0.21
